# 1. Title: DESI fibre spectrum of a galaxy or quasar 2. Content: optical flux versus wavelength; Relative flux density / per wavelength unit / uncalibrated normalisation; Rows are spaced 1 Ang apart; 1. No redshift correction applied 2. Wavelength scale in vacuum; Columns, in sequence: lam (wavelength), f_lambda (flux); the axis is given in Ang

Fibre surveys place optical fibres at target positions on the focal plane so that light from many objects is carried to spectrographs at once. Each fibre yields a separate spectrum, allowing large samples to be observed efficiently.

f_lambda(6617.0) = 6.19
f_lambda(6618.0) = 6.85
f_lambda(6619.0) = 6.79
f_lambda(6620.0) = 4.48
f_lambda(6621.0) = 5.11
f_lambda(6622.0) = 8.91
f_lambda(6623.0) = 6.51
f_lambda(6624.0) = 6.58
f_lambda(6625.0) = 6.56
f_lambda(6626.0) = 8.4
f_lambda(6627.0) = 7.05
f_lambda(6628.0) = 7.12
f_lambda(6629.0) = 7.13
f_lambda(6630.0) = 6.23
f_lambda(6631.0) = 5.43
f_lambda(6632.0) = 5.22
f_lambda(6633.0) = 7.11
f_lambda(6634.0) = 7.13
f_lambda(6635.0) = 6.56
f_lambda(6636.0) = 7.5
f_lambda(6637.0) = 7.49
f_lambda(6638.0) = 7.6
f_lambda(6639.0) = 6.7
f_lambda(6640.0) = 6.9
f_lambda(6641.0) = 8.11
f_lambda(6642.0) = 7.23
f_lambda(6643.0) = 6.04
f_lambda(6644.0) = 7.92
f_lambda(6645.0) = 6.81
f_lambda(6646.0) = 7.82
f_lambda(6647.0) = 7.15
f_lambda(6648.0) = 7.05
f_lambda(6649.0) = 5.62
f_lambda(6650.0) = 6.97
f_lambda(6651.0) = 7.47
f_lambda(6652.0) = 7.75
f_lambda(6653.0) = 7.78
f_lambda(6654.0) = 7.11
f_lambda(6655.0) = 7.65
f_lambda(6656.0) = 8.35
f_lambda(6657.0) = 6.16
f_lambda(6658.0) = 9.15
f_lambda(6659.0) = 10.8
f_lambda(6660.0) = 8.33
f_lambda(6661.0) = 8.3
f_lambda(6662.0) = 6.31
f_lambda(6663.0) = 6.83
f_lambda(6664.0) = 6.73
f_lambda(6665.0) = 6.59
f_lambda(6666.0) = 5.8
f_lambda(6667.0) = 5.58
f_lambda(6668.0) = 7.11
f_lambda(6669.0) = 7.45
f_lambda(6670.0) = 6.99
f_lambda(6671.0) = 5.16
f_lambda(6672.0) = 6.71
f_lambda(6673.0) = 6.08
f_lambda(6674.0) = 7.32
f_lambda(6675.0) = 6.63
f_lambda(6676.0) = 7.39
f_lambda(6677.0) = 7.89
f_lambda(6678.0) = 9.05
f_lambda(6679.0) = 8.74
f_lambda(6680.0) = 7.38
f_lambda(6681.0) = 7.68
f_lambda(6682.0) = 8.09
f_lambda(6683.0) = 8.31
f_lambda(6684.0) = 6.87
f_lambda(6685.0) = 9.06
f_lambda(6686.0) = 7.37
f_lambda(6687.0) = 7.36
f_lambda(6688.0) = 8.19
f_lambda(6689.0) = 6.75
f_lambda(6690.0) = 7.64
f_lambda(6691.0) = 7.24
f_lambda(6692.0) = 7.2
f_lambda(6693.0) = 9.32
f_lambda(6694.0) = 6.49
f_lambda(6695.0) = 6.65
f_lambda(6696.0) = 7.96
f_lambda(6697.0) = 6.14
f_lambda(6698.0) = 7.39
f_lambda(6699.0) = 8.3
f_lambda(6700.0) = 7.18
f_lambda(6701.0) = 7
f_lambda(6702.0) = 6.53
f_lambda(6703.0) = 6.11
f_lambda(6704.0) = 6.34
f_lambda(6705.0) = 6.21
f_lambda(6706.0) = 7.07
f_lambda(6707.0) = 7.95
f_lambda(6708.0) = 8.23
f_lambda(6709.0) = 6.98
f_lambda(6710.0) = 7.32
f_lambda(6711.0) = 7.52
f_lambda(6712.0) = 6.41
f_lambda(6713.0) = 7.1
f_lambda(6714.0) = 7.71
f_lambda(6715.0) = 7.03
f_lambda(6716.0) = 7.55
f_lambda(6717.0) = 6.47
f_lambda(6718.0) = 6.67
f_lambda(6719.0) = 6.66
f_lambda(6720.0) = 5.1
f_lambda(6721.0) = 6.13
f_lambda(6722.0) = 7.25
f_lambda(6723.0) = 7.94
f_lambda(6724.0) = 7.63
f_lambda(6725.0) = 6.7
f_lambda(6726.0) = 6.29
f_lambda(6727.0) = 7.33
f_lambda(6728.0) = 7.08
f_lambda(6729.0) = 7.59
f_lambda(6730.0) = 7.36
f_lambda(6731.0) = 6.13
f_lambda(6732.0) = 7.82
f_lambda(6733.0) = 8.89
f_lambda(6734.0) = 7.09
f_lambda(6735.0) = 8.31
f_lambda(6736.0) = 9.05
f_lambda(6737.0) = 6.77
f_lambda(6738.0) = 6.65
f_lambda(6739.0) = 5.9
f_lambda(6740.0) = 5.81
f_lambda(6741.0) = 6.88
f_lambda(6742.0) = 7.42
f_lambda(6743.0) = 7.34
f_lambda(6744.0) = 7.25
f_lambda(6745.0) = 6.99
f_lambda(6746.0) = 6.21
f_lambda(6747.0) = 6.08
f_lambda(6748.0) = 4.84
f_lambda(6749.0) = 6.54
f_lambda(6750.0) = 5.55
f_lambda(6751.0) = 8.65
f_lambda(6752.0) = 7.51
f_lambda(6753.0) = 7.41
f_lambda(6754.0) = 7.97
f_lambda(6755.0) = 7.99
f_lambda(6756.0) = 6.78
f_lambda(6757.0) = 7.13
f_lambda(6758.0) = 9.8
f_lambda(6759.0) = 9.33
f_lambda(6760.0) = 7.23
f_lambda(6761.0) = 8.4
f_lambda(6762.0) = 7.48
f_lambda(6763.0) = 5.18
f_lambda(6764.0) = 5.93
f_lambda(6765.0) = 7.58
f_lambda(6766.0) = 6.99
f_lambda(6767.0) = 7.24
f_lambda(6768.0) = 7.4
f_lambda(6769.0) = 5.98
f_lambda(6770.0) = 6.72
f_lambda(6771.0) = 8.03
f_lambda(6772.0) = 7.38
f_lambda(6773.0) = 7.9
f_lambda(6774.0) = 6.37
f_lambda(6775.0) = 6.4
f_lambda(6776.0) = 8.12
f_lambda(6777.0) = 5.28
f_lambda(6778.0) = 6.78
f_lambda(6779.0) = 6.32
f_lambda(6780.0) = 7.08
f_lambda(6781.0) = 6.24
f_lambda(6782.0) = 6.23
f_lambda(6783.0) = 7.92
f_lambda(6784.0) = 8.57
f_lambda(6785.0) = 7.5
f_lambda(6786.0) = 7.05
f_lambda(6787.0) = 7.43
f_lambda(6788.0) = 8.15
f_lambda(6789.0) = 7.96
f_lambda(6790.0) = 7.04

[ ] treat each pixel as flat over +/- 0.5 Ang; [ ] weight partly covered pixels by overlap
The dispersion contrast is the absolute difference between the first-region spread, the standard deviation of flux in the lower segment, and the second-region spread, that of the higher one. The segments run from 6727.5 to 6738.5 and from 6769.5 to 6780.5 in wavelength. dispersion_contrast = 0.1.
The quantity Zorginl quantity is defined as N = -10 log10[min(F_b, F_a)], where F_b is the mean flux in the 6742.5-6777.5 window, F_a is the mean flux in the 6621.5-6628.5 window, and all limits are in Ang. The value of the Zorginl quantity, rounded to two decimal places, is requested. -8.52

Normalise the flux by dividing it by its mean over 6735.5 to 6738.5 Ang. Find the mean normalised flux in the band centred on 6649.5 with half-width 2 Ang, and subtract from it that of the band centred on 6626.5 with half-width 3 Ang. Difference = -0.05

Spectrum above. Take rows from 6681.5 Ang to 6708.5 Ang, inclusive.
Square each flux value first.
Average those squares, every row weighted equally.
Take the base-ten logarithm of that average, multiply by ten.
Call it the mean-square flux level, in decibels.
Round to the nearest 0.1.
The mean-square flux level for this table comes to 17.4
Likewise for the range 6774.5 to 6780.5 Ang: 16.5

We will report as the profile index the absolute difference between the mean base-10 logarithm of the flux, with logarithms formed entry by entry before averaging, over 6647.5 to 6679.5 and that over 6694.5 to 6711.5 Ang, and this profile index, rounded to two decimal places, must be 0.01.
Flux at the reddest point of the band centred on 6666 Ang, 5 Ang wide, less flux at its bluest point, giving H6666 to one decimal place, 0.4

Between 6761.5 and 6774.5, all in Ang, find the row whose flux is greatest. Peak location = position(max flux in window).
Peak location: 6771.0 Ang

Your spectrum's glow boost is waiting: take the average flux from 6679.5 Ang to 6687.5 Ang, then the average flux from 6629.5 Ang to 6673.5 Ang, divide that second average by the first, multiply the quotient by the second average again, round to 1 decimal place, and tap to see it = 6.4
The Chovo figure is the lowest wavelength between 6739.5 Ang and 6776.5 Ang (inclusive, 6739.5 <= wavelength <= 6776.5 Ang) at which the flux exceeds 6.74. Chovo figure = 6741.0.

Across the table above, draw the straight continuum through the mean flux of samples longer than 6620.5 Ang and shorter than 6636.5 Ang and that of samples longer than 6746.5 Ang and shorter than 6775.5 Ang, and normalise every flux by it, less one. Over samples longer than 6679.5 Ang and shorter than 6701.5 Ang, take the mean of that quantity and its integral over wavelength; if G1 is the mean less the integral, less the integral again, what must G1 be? -3.5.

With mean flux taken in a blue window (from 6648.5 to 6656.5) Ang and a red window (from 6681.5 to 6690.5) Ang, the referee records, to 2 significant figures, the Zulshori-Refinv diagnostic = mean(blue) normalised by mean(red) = 0.95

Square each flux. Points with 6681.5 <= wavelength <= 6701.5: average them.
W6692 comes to 57.3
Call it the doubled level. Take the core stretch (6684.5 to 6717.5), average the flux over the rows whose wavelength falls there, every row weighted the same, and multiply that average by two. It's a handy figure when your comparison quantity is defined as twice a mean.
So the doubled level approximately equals 14.5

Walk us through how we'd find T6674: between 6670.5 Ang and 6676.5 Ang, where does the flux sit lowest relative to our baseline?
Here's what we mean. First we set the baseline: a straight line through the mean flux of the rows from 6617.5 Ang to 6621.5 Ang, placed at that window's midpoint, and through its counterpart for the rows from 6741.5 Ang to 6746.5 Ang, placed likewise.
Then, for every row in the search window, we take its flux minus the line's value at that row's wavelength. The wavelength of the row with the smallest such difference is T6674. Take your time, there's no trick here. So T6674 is 6671.0 Ang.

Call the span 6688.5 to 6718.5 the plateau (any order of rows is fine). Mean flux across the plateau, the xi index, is 7.1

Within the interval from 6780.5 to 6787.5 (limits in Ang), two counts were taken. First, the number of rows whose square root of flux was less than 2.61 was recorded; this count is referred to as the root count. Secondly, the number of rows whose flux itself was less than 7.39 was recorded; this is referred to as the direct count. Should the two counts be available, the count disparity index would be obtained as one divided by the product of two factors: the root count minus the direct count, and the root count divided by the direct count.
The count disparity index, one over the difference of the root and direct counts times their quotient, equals -1.5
